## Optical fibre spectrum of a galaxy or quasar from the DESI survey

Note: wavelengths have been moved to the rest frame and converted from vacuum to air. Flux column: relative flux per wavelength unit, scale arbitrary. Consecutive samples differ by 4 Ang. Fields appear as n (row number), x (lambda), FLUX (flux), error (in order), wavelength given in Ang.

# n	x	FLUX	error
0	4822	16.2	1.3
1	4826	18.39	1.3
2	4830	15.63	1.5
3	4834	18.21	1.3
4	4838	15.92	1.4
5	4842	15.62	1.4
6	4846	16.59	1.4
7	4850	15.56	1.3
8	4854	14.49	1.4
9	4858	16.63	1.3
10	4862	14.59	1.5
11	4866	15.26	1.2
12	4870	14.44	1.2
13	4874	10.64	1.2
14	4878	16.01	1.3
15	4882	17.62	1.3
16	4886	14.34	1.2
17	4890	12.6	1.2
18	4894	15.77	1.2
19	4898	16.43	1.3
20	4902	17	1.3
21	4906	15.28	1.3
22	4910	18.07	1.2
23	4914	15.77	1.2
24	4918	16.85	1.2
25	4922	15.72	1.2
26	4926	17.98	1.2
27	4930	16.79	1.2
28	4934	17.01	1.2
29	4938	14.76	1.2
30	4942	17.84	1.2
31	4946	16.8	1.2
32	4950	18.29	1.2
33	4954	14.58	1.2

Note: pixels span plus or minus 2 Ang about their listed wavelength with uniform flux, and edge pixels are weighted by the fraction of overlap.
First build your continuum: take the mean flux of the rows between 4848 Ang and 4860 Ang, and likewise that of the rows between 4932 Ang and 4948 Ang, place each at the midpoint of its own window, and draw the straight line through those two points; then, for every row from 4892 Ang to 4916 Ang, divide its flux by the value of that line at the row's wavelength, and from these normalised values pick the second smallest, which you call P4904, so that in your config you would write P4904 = 0.968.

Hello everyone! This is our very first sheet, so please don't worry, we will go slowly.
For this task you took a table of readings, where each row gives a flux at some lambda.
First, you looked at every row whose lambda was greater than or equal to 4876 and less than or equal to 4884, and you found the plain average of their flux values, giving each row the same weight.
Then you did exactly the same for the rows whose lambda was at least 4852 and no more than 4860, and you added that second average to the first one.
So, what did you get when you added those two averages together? 32.4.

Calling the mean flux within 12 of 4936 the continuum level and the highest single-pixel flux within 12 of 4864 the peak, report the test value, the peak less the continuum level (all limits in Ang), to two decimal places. -0.23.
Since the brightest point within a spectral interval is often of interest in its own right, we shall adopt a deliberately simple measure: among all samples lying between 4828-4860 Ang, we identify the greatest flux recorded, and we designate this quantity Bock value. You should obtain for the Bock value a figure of 18.21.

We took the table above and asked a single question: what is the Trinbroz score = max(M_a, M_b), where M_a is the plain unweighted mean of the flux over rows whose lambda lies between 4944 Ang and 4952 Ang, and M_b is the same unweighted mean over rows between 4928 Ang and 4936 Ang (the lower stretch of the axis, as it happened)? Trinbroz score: 17.5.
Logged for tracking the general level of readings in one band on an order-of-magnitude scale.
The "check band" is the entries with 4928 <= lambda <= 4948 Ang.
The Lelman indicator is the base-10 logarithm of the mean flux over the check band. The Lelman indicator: 1.22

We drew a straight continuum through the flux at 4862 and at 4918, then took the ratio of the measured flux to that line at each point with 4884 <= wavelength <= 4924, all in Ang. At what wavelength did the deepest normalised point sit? 4890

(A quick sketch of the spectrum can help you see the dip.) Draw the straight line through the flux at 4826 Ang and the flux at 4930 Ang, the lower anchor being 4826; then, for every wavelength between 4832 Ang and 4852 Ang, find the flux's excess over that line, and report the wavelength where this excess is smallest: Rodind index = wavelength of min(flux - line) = 4842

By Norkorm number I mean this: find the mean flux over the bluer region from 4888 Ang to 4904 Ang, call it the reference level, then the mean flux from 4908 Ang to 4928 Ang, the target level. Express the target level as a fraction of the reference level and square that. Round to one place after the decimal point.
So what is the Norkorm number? 1.2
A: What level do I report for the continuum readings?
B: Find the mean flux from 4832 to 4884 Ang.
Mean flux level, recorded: 15.5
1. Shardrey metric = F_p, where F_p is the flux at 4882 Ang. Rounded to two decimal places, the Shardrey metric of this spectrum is 17.62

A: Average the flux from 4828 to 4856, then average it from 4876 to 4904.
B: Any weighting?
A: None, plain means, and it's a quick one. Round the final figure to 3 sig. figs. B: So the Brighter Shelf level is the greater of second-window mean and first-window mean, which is 16.0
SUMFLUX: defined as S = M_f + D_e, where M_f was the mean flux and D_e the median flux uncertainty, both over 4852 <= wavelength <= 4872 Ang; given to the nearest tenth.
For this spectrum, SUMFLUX 16.4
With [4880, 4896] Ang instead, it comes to 16.3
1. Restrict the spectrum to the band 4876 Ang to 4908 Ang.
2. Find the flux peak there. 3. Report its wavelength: 4882 Ang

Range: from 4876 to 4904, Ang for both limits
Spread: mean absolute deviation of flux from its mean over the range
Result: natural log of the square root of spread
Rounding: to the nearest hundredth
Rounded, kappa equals 0.12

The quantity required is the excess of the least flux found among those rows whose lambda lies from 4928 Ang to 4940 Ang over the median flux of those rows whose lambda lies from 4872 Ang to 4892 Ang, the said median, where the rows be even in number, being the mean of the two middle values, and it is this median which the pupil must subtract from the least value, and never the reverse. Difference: 0.4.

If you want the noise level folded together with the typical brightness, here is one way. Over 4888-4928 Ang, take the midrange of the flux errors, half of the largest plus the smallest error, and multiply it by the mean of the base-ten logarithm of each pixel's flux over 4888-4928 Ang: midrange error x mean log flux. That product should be 1.508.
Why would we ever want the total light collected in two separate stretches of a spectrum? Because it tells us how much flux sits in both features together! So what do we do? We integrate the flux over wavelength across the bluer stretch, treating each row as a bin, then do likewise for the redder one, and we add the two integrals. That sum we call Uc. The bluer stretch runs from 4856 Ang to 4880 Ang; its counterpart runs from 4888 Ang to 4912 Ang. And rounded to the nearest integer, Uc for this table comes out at 731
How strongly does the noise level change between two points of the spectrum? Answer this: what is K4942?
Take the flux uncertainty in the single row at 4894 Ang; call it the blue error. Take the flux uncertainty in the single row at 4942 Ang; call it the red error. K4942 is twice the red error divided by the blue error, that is 2.00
